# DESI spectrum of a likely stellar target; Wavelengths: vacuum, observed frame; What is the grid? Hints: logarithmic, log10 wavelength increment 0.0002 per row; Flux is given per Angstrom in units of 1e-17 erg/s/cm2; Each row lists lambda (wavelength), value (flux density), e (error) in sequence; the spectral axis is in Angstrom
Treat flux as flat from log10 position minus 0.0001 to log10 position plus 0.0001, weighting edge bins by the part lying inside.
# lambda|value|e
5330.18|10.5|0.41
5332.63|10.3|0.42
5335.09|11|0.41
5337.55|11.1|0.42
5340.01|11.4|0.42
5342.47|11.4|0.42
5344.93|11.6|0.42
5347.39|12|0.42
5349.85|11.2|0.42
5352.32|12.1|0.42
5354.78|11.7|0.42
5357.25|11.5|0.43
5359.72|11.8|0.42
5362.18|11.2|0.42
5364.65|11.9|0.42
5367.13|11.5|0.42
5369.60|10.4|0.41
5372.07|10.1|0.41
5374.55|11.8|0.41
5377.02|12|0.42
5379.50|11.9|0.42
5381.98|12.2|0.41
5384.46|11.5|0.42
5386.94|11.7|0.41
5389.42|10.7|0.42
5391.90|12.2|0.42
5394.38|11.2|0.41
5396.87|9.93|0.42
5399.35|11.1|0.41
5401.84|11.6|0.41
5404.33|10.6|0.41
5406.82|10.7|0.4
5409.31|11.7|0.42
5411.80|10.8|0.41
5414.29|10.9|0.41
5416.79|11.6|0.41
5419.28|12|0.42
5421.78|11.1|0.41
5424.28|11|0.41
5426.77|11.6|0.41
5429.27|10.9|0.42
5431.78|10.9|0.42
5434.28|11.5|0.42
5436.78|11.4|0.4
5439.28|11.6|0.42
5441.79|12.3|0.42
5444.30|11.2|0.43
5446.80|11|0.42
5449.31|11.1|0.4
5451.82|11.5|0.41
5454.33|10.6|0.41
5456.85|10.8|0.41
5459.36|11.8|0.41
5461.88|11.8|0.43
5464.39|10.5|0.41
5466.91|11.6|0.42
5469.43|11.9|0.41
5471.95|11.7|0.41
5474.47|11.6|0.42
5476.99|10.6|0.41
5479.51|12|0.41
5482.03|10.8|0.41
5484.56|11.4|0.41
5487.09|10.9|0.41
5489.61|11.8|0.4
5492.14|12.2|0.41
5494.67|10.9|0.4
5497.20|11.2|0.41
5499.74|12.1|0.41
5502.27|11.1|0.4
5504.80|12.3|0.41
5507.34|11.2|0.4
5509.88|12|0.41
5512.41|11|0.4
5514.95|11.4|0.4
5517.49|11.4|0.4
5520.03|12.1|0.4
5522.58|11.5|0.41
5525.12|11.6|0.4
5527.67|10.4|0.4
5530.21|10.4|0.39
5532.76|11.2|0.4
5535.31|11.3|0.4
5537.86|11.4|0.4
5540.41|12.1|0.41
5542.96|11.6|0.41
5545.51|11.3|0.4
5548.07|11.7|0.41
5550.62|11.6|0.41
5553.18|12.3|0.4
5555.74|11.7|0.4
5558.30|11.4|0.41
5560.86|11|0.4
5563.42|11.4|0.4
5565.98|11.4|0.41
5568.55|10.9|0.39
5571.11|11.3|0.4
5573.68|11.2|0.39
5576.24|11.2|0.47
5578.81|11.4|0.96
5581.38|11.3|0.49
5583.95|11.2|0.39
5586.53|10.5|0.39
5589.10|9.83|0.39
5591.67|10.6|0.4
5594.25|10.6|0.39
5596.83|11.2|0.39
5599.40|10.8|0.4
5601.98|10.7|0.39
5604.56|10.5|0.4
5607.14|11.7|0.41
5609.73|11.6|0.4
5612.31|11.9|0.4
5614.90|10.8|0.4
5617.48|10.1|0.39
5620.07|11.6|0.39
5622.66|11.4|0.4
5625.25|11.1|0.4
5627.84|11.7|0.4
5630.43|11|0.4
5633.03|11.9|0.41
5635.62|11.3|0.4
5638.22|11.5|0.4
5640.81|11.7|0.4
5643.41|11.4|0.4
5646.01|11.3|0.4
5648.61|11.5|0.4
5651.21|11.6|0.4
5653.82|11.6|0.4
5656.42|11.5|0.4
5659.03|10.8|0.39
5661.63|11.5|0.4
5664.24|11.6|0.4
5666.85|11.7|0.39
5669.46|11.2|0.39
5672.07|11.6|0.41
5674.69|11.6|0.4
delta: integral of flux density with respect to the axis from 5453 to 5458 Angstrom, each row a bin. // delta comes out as 53.5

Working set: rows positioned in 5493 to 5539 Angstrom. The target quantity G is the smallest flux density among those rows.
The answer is 10.4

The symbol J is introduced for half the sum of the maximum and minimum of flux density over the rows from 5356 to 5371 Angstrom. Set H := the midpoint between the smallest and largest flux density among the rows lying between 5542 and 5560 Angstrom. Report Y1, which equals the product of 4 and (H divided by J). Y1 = 4.23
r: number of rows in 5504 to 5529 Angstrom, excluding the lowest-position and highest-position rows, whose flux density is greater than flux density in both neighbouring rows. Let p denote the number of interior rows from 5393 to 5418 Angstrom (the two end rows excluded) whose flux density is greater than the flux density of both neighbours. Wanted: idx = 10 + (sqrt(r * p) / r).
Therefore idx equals 10.8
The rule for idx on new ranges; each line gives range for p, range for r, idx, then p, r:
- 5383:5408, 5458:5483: 11.2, 3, 2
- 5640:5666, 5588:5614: 10.0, 0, 2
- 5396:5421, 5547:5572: 11.4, 2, 1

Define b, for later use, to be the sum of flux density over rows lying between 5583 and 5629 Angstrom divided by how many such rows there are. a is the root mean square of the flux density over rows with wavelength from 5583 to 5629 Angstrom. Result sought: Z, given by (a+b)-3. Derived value 19.0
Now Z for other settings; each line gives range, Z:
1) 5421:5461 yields 19.5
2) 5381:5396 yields 20.2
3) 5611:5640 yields 19.6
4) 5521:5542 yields 19.5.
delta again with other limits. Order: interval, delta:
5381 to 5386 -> 59.1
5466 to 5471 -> 58.8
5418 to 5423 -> 57.8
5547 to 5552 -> 58.3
